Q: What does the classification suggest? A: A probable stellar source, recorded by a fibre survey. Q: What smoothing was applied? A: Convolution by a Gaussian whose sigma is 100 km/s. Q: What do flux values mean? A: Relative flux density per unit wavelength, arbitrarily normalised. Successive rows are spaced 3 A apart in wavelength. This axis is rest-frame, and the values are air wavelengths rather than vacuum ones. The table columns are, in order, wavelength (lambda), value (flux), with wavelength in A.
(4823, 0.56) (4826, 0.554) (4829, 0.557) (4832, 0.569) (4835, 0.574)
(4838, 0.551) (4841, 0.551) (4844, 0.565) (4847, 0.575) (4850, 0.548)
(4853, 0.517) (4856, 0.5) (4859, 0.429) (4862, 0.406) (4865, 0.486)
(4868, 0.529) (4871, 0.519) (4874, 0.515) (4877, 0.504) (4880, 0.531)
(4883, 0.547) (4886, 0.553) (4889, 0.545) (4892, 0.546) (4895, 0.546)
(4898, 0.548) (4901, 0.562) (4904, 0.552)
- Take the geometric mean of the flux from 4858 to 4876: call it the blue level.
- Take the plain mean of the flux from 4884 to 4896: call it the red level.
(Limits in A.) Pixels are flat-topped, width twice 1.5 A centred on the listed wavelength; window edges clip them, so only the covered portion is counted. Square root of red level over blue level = 1.07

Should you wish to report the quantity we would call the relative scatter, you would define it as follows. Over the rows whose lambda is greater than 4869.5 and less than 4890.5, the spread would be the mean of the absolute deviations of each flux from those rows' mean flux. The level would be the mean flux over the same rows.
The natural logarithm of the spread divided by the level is -3.5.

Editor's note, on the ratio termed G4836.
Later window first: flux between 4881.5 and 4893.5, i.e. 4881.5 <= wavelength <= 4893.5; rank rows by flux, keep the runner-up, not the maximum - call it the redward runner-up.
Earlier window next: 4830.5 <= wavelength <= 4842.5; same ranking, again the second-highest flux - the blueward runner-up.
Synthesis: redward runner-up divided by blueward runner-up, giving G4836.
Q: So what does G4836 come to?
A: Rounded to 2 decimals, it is 0.96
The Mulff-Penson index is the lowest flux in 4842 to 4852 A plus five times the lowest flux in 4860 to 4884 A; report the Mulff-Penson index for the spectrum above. 2.58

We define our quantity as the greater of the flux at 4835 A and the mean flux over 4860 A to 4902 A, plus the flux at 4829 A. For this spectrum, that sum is 1.13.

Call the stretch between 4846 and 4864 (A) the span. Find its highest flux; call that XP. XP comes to 0.575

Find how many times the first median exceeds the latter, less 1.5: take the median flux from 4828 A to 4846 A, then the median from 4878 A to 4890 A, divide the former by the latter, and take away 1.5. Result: -0.473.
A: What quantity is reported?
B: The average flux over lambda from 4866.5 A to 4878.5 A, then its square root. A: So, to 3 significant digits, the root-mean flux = 0.719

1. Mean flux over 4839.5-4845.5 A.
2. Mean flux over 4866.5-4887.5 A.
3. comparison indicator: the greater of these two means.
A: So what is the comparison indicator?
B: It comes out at 0.558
